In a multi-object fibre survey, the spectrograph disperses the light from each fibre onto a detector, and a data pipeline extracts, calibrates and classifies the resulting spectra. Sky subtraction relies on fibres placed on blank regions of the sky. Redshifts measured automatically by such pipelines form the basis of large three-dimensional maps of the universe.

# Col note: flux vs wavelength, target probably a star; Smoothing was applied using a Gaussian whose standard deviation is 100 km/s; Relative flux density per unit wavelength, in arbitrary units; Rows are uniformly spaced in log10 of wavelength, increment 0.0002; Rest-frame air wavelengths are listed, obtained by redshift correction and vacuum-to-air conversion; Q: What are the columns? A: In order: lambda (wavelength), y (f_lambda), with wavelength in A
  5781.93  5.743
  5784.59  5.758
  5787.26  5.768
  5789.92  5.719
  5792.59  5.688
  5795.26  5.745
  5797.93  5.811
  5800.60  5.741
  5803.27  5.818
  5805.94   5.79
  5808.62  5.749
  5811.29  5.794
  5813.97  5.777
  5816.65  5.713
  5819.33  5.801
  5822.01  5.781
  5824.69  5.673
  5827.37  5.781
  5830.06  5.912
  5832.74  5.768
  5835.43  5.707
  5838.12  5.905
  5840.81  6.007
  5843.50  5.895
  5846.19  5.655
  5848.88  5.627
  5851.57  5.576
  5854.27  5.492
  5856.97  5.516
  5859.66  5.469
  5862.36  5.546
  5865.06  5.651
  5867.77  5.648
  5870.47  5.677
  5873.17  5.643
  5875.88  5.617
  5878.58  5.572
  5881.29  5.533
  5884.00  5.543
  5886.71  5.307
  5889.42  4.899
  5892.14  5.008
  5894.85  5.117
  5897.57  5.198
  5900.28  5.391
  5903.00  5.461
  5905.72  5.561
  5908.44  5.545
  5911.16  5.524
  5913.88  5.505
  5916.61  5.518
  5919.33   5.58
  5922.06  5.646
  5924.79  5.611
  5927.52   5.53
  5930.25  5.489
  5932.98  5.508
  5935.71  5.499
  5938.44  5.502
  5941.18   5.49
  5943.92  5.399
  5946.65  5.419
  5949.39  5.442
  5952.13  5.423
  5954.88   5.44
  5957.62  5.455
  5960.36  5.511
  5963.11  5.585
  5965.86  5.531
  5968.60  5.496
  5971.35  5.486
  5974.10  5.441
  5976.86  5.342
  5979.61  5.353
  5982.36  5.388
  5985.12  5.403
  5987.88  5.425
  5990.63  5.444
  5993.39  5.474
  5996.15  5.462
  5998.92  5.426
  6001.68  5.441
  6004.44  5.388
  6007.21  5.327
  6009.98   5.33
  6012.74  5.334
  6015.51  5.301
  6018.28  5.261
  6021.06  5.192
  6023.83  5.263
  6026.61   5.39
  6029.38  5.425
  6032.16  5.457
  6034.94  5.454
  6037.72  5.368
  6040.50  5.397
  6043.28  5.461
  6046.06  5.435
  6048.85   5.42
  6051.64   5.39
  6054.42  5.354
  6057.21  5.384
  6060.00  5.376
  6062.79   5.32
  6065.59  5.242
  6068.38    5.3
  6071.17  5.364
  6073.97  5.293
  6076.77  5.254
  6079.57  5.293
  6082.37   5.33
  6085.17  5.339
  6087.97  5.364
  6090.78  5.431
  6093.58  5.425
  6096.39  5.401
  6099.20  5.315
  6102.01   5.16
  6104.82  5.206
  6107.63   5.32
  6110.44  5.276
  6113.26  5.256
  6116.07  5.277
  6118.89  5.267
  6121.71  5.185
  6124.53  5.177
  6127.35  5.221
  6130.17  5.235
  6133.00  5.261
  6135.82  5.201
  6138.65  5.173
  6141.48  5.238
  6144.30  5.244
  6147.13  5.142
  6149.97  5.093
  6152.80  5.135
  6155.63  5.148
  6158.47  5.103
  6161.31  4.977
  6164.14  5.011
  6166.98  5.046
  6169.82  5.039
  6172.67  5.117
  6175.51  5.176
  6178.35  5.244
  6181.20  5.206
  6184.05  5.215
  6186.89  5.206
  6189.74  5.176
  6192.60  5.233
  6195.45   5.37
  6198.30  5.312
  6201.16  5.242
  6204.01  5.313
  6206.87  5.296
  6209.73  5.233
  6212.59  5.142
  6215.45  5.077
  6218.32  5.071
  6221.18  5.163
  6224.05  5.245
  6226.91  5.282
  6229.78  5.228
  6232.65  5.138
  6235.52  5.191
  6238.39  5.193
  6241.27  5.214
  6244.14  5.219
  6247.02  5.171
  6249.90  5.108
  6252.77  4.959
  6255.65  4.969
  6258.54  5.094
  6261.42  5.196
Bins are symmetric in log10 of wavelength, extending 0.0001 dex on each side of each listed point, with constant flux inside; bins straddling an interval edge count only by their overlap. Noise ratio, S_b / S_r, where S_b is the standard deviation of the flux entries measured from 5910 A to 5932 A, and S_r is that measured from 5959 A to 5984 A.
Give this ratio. 0.66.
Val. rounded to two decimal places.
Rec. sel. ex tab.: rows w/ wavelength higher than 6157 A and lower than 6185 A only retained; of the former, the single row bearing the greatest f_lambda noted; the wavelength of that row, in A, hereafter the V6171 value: 6178.35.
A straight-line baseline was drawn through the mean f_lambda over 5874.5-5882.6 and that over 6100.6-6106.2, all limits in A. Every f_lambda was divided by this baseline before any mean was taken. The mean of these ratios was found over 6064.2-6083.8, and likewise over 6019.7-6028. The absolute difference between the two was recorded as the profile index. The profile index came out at 0.019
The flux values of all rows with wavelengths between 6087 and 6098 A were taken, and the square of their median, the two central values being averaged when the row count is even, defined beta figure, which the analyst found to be 29.3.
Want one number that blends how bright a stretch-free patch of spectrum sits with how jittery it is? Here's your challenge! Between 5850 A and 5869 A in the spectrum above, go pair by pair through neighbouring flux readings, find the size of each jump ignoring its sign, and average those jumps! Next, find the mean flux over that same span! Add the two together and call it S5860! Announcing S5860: 5.61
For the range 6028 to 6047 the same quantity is 5.47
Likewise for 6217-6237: 5.26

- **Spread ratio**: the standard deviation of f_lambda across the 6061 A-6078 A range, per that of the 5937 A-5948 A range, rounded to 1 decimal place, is 0.9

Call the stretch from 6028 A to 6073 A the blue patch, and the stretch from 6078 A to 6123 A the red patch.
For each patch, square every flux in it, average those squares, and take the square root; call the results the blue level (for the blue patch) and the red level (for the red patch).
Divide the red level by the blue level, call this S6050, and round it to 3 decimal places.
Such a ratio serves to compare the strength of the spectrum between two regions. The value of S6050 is 0.985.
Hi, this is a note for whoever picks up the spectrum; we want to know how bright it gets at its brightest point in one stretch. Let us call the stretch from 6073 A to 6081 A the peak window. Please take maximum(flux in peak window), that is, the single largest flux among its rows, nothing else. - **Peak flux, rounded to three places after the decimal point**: 5.293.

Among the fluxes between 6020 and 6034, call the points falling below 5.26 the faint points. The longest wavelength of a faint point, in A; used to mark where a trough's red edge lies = 6021.06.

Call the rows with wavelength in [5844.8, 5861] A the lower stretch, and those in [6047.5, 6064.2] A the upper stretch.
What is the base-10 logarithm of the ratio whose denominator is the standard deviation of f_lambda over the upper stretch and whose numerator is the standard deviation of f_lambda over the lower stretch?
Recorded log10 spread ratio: 0.3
